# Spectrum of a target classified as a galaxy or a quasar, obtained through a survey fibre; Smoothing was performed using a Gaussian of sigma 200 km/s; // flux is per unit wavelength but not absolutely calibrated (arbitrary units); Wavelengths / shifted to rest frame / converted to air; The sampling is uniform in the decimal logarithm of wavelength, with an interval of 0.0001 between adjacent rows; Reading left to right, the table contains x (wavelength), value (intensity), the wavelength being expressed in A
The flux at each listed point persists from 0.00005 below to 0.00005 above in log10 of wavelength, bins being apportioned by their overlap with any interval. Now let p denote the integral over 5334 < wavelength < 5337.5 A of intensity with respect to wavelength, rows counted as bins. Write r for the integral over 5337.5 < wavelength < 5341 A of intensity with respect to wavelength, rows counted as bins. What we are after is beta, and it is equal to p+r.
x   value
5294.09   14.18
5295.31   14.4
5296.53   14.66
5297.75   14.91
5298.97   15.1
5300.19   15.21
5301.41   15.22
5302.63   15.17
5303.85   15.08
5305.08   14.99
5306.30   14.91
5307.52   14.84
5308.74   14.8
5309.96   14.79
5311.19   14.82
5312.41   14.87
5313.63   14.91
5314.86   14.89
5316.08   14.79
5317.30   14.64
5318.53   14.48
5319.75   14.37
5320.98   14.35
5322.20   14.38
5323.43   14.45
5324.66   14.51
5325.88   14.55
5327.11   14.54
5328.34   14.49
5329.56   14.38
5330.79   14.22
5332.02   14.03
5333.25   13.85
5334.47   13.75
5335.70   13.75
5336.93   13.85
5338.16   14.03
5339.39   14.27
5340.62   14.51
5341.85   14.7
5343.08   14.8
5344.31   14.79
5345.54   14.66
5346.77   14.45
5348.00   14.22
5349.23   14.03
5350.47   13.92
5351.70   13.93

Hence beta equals 98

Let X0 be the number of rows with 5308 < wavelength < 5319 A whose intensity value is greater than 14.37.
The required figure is 9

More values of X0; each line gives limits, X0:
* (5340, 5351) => 6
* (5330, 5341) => 1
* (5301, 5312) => 9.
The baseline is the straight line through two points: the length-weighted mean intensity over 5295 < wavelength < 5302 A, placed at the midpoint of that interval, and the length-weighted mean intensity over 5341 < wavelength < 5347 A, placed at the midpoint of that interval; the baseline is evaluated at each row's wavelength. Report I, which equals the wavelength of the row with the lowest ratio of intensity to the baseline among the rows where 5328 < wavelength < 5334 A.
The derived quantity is 5333.25 A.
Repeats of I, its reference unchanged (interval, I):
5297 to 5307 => 5297.75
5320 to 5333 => 5332.02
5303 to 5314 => 5309.96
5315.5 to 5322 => 5320.98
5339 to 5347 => 5339.39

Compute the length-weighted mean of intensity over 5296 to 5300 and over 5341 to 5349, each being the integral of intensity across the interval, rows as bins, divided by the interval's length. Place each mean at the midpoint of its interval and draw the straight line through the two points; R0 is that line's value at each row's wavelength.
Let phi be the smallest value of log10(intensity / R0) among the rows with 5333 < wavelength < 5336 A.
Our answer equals -0.028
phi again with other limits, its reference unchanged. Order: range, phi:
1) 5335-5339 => -0.028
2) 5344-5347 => -0.004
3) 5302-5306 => 0.003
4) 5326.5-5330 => -0.009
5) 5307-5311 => -0.001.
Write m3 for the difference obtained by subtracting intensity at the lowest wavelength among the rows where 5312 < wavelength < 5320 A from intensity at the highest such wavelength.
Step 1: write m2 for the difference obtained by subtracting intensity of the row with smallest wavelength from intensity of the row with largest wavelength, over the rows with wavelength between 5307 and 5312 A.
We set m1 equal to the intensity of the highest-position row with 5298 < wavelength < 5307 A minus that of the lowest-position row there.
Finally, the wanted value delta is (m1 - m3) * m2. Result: -0.01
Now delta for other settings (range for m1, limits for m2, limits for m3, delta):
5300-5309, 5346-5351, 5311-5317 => 0.20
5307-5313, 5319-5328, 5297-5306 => -0.01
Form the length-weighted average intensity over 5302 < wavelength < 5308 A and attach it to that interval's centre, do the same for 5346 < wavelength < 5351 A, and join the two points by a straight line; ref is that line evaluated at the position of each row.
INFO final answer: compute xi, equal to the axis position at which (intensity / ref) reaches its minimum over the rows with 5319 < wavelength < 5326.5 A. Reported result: 5319.75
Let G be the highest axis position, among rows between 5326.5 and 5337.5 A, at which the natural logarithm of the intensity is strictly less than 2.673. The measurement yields 5336.93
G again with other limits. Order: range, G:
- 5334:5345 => 5339.39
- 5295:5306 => 5295.31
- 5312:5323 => 5322.20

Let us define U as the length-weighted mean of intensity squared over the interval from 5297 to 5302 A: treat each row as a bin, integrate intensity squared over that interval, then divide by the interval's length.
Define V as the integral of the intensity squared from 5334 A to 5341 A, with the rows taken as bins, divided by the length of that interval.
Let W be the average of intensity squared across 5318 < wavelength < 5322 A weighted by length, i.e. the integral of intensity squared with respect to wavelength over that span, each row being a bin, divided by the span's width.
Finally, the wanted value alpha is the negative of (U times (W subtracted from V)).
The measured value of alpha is 2538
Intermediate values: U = 228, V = 196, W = 208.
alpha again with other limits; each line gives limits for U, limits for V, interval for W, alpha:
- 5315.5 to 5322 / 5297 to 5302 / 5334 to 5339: -7554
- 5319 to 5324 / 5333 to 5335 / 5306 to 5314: 6108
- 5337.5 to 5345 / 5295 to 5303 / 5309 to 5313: -937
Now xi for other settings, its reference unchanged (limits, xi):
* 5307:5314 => 5308.74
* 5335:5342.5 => 5335.70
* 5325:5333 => 5332.02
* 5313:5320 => 5319.75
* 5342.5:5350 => 5349.23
